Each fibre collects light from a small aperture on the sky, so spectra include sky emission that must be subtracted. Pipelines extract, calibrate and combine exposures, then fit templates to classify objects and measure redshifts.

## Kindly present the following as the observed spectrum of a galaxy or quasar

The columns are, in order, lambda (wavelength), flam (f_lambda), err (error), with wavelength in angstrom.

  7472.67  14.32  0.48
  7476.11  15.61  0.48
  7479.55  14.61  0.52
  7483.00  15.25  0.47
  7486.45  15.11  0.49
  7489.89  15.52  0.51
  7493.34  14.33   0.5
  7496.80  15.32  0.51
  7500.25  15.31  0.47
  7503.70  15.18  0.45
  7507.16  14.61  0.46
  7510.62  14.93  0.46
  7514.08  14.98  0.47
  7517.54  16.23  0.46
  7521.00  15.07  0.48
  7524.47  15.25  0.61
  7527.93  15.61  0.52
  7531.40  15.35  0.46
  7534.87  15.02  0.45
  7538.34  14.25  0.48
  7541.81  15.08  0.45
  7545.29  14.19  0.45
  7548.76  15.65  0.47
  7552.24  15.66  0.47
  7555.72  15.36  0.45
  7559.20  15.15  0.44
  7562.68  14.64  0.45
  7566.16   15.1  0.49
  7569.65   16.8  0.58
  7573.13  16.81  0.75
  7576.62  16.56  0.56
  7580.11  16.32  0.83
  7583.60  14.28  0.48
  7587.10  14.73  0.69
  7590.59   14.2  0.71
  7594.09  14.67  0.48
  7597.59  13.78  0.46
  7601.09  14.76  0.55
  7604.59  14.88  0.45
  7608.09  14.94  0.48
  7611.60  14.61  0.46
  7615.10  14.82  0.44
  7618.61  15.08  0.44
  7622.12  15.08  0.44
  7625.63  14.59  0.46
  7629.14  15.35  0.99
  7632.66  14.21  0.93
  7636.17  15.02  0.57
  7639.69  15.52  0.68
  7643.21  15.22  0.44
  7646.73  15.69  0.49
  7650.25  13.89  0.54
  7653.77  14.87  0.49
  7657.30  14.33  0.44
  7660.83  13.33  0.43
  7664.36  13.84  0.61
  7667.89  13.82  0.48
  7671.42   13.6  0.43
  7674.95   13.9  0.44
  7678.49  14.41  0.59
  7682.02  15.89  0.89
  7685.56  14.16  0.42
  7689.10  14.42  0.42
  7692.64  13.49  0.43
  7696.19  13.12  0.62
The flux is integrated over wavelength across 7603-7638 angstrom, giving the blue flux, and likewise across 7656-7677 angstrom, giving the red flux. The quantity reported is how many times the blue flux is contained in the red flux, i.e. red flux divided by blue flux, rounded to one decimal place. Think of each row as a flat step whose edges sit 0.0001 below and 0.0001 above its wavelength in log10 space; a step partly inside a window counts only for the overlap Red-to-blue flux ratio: 0.6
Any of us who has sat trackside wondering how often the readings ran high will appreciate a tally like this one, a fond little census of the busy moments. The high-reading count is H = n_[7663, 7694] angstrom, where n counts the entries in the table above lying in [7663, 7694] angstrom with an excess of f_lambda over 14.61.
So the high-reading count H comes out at 1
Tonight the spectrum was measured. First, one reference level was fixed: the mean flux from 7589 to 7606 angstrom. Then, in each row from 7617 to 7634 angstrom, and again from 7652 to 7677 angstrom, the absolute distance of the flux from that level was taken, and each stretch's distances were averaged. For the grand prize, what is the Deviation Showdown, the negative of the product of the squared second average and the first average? -0.19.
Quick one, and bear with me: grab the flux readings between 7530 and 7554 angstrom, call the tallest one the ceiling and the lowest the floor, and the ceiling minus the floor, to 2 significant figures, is 1.5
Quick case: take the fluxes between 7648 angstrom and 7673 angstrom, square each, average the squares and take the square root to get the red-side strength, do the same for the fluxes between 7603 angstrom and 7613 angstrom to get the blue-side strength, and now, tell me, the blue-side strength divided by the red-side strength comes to 1.06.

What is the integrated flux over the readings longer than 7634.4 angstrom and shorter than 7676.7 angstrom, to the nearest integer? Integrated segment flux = 610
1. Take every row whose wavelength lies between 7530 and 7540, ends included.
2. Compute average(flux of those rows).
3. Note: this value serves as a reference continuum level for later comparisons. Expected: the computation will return 14.9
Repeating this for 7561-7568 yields 14.9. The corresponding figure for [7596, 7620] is 14.7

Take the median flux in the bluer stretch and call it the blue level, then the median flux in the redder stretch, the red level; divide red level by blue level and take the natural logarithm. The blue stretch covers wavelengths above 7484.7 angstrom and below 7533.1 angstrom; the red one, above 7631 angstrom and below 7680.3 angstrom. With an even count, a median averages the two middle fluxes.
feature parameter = -0.064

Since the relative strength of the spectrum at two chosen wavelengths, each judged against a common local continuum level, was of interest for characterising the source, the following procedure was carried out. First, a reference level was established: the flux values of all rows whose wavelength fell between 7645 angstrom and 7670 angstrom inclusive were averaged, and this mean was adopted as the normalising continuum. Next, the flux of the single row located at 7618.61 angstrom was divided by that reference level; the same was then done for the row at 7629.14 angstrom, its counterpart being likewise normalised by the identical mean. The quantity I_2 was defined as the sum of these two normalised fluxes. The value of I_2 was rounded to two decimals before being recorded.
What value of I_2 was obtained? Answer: 2.14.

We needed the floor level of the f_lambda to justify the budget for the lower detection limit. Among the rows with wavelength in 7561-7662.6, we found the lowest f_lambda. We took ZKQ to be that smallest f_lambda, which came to 13.33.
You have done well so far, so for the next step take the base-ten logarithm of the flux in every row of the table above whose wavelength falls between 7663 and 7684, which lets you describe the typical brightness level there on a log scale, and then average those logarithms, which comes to 1.15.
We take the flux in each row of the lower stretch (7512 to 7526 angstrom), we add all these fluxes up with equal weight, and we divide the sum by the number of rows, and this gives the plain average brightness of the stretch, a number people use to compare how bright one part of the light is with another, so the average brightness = 15.4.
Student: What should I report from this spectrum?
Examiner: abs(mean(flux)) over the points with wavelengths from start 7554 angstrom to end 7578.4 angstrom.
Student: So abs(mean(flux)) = 15.8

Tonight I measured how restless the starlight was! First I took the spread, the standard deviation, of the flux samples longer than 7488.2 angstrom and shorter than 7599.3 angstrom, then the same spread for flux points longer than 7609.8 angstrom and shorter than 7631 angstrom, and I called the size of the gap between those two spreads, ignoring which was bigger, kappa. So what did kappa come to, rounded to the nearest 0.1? 0.5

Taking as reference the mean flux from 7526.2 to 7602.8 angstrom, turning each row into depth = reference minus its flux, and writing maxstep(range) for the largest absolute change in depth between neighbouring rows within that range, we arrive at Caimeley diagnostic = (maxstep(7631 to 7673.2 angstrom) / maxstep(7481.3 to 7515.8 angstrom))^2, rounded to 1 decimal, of 2.3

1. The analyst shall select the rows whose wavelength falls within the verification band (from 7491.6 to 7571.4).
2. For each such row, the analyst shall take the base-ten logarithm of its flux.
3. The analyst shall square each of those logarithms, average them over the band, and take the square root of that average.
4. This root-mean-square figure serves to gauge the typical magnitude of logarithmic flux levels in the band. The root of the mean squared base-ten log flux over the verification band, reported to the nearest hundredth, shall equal 1.18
